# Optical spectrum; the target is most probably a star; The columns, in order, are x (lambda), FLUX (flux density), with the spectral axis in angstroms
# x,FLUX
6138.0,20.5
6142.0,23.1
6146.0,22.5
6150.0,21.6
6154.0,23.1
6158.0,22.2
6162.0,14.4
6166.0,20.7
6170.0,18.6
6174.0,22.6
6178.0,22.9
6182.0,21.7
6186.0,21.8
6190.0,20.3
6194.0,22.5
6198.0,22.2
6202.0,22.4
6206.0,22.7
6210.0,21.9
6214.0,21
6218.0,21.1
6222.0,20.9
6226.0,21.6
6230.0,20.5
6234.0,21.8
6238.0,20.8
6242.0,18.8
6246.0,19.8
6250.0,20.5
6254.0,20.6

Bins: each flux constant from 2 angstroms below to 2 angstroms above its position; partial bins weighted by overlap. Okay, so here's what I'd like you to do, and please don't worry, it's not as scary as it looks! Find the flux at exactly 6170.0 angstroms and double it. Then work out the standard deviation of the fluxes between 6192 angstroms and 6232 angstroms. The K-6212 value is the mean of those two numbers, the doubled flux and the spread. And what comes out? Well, 19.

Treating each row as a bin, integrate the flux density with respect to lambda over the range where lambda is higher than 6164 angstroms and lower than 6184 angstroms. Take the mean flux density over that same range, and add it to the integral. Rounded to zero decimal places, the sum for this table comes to 447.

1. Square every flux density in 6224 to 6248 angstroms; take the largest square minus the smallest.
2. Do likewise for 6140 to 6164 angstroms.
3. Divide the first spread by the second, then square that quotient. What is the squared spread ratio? 0.14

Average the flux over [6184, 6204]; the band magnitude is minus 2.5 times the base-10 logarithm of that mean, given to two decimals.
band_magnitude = -3.35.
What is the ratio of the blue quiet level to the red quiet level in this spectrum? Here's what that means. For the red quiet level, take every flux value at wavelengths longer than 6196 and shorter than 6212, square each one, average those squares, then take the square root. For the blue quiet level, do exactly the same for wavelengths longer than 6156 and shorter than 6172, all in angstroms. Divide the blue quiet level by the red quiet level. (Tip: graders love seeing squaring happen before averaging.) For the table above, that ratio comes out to 0.86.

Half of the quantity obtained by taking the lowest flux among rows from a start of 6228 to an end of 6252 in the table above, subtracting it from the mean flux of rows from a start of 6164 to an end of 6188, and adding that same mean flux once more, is 12.0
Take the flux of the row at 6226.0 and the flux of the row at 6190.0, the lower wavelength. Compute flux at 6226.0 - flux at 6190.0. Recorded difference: 1.30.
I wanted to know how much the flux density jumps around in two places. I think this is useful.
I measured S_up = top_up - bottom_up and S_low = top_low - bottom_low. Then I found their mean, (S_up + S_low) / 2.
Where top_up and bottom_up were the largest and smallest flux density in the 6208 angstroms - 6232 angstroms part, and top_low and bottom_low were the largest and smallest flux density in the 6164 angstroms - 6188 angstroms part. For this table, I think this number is 3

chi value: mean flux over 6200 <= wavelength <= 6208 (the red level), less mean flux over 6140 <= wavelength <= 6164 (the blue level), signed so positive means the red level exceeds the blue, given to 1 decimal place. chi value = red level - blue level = 1.4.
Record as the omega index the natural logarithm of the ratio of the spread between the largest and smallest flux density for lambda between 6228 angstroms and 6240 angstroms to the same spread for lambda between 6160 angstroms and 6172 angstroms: -1.6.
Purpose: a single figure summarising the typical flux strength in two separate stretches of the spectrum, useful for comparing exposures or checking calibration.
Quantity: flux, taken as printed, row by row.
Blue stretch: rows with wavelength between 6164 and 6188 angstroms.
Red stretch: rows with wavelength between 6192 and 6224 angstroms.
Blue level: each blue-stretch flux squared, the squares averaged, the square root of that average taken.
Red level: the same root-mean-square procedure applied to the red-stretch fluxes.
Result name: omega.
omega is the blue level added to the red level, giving 43.28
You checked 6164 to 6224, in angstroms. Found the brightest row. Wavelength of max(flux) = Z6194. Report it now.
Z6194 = 6178.0 angstroms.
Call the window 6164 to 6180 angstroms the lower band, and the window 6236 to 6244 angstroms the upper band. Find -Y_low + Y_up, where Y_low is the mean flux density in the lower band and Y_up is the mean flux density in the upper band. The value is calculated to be -1.4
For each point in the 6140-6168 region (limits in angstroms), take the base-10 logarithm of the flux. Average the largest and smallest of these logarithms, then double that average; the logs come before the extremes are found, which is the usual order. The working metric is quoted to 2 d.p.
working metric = 2.52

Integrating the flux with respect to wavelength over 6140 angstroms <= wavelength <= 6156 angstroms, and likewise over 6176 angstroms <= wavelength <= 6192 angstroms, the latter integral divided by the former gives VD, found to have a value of 0.96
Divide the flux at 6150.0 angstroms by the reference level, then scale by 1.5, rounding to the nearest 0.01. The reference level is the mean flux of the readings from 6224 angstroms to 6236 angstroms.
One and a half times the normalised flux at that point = 1.52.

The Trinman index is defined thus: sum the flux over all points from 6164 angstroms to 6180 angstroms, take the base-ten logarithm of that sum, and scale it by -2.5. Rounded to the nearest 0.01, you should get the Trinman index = -4.82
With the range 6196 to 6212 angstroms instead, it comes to -4.88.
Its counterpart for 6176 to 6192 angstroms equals -4.85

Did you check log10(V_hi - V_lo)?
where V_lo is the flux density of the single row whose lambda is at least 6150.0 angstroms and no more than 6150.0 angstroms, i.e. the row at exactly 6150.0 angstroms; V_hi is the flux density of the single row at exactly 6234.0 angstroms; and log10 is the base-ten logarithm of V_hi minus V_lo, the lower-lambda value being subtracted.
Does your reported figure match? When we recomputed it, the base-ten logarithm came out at -0.7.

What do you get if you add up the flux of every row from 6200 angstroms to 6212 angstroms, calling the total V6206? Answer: 67.0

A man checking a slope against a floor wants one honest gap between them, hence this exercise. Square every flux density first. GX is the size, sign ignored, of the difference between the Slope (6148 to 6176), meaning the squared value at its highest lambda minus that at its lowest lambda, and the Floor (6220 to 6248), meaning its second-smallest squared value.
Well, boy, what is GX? 348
